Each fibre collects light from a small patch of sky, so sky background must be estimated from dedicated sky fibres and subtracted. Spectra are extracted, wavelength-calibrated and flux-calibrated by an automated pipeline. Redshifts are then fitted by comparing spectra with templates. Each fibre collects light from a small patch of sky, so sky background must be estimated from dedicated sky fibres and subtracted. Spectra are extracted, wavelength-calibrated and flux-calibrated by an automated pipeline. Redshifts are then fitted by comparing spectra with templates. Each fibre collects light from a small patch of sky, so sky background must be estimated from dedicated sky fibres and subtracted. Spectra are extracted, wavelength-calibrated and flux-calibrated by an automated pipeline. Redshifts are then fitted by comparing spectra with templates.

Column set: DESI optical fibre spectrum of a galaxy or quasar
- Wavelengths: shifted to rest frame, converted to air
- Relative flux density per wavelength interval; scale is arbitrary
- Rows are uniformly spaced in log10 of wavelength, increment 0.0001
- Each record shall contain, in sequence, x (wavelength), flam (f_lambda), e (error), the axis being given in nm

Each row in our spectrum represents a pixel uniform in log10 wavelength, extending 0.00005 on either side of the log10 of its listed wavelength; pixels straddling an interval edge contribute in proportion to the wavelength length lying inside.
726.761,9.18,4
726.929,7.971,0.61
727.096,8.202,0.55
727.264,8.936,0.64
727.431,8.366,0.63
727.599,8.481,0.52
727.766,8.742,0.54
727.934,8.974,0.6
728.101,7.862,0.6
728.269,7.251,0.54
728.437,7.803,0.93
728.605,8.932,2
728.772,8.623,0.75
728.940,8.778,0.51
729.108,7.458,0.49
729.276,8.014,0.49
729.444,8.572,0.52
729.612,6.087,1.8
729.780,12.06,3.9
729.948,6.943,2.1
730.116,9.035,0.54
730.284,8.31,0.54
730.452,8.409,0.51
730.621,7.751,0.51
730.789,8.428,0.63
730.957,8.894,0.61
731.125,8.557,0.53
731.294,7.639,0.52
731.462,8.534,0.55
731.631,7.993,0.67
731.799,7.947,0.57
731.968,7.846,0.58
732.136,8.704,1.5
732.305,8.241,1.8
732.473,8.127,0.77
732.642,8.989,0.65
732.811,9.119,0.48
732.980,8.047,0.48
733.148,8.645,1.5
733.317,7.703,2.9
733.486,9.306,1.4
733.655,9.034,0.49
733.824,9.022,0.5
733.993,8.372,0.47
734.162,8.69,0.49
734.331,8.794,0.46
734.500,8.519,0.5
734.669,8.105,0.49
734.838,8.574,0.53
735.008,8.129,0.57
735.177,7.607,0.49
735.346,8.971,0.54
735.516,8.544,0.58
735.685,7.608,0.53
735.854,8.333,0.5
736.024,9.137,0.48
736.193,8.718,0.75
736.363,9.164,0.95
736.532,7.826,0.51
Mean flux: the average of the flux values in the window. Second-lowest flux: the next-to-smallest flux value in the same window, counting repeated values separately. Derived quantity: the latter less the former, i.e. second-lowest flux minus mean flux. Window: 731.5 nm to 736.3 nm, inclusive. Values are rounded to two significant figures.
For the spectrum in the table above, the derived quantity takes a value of -0.85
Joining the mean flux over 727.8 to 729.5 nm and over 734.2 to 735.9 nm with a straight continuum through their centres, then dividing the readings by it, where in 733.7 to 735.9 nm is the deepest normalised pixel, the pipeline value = 735.685 nm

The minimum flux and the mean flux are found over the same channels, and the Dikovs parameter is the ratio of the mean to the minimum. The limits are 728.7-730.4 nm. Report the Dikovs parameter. 1.38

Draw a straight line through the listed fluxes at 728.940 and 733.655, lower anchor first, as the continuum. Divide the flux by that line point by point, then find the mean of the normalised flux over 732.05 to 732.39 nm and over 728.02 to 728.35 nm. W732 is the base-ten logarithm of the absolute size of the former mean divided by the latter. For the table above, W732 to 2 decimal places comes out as 0.04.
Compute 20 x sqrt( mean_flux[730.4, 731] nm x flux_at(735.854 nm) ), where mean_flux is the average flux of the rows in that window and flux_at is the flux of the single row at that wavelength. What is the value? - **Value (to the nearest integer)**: 167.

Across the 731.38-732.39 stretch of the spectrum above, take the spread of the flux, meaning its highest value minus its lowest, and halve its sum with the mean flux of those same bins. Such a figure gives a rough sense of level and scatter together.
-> 4.5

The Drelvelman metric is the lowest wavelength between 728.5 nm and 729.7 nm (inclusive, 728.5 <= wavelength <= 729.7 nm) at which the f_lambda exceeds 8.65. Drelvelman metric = 728.605 nm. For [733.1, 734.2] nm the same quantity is 733.486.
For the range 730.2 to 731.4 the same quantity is 730.957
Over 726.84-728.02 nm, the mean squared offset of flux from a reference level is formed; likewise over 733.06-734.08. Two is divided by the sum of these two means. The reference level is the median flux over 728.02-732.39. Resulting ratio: 3.2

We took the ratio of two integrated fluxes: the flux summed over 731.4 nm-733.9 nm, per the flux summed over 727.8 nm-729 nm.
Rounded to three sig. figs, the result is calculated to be 2.19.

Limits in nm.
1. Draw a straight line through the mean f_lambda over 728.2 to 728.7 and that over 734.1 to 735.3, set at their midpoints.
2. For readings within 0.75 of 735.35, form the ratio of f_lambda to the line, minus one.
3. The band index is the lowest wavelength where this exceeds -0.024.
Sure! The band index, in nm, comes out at 734.838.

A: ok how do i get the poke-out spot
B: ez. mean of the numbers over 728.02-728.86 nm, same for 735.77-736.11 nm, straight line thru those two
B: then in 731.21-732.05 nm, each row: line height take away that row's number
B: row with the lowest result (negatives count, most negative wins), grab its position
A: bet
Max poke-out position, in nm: 731.462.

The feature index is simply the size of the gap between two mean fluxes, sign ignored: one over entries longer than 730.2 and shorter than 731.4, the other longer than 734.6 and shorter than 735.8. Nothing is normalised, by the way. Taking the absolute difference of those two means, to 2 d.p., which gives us 0.06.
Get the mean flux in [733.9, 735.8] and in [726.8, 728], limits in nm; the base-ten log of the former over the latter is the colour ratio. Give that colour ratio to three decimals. -0.009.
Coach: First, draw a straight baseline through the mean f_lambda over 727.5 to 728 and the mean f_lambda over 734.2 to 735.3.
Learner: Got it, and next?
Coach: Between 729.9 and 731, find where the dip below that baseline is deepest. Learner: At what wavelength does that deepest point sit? 729.948 nm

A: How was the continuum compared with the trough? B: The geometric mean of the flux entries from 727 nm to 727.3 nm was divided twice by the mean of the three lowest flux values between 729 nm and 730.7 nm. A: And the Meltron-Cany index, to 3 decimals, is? 0.184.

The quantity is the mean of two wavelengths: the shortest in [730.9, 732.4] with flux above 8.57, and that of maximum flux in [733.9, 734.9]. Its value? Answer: 732.64 nm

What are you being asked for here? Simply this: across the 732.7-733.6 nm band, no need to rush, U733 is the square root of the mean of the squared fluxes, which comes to 8.6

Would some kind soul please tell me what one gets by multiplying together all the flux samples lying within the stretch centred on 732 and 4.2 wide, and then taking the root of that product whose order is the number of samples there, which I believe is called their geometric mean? 8.36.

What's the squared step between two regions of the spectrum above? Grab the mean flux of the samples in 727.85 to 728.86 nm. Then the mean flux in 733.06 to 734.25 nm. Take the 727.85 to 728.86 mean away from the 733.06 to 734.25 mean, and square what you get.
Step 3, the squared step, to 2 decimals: 0.19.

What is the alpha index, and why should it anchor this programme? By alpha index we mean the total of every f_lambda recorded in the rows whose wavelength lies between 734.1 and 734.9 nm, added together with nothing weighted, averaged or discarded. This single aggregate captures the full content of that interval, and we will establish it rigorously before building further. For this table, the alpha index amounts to 43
